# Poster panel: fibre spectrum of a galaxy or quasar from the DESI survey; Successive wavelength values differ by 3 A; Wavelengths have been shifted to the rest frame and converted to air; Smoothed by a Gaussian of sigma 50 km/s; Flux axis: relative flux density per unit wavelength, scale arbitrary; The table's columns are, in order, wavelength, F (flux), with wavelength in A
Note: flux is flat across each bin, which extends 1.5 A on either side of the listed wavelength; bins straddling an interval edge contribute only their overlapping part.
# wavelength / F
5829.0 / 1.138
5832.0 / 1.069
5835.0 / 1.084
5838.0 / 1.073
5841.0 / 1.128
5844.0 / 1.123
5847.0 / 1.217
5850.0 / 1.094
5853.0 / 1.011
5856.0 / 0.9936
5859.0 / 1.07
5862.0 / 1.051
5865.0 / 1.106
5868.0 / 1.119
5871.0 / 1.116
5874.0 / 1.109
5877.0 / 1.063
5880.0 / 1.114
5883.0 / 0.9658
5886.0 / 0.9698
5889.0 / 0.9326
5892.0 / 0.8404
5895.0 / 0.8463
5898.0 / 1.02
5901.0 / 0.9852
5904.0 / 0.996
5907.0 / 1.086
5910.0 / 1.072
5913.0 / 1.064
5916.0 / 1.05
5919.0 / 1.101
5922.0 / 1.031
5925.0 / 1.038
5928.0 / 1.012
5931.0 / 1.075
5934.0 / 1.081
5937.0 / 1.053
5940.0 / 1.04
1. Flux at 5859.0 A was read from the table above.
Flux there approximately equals 1.07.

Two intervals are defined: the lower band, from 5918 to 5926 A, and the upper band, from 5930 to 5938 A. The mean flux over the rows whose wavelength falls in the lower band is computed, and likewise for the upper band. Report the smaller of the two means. 1.06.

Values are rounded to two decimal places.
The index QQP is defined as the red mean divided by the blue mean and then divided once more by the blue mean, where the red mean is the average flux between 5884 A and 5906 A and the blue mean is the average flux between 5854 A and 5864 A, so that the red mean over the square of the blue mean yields 0.87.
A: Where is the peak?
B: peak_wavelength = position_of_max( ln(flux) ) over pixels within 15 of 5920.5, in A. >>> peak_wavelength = 5919.0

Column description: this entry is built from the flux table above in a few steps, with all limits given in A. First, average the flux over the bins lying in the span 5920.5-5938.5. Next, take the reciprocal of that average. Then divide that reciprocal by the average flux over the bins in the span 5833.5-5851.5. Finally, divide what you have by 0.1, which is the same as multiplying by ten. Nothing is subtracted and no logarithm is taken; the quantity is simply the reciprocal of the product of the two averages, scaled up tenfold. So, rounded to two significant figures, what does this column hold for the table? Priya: 8.5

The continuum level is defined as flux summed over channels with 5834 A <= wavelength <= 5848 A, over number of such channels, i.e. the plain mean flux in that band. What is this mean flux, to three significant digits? 1.12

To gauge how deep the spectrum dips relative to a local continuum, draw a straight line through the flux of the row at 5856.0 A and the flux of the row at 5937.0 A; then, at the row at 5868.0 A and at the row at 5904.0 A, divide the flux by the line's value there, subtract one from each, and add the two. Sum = 0.084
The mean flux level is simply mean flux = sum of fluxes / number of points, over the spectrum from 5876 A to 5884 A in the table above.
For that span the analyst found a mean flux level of 1.05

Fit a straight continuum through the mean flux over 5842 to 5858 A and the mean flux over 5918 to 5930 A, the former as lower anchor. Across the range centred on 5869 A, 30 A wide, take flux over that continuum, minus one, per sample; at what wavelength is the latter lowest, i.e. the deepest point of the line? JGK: 5883.0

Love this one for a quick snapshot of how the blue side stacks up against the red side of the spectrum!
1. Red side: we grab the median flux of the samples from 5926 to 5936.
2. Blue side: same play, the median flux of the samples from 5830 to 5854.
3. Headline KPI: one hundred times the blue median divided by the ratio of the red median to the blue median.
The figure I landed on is 110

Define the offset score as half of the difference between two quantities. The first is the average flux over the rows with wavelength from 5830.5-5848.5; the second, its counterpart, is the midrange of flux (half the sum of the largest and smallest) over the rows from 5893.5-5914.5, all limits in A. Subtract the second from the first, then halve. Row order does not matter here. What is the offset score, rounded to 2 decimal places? 0.07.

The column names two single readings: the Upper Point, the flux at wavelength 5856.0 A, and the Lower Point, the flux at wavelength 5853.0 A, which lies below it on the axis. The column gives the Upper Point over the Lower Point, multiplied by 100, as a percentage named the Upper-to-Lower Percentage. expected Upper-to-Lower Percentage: 98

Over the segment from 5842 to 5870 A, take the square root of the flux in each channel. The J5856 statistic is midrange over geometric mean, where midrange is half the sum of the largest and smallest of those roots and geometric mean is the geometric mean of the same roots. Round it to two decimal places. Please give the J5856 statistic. 1.01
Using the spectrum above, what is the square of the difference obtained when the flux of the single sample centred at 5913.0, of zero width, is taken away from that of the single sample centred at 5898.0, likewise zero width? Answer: 0.0019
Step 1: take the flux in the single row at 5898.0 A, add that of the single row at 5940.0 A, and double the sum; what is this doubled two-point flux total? 4.12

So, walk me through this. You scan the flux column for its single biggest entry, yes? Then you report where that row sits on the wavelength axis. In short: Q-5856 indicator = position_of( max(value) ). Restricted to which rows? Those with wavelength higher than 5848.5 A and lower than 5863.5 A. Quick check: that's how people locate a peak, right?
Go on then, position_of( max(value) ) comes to 5850.0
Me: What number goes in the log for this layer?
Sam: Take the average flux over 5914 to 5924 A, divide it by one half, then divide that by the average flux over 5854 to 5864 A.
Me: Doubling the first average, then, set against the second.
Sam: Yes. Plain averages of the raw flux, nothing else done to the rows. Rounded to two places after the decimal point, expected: 2.04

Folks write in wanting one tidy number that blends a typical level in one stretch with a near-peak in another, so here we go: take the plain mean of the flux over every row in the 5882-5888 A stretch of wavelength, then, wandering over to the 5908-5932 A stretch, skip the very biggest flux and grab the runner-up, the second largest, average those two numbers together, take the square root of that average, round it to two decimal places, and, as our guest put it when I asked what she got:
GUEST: 1.01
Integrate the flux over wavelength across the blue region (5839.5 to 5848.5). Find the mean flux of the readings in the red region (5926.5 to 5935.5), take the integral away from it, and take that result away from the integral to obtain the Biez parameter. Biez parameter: 19.8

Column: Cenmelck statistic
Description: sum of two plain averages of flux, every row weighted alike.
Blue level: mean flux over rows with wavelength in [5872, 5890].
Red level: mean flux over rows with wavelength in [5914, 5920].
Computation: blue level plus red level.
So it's 2.10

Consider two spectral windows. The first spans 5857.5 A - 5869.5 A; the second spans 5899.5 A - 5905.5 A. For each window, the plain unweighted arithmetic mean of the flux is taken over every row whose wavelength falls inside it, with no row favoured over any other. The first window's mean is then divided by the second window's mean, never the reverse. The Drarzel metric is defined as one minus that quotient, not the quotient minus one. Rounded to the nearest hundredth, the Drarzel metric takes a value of -0.10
